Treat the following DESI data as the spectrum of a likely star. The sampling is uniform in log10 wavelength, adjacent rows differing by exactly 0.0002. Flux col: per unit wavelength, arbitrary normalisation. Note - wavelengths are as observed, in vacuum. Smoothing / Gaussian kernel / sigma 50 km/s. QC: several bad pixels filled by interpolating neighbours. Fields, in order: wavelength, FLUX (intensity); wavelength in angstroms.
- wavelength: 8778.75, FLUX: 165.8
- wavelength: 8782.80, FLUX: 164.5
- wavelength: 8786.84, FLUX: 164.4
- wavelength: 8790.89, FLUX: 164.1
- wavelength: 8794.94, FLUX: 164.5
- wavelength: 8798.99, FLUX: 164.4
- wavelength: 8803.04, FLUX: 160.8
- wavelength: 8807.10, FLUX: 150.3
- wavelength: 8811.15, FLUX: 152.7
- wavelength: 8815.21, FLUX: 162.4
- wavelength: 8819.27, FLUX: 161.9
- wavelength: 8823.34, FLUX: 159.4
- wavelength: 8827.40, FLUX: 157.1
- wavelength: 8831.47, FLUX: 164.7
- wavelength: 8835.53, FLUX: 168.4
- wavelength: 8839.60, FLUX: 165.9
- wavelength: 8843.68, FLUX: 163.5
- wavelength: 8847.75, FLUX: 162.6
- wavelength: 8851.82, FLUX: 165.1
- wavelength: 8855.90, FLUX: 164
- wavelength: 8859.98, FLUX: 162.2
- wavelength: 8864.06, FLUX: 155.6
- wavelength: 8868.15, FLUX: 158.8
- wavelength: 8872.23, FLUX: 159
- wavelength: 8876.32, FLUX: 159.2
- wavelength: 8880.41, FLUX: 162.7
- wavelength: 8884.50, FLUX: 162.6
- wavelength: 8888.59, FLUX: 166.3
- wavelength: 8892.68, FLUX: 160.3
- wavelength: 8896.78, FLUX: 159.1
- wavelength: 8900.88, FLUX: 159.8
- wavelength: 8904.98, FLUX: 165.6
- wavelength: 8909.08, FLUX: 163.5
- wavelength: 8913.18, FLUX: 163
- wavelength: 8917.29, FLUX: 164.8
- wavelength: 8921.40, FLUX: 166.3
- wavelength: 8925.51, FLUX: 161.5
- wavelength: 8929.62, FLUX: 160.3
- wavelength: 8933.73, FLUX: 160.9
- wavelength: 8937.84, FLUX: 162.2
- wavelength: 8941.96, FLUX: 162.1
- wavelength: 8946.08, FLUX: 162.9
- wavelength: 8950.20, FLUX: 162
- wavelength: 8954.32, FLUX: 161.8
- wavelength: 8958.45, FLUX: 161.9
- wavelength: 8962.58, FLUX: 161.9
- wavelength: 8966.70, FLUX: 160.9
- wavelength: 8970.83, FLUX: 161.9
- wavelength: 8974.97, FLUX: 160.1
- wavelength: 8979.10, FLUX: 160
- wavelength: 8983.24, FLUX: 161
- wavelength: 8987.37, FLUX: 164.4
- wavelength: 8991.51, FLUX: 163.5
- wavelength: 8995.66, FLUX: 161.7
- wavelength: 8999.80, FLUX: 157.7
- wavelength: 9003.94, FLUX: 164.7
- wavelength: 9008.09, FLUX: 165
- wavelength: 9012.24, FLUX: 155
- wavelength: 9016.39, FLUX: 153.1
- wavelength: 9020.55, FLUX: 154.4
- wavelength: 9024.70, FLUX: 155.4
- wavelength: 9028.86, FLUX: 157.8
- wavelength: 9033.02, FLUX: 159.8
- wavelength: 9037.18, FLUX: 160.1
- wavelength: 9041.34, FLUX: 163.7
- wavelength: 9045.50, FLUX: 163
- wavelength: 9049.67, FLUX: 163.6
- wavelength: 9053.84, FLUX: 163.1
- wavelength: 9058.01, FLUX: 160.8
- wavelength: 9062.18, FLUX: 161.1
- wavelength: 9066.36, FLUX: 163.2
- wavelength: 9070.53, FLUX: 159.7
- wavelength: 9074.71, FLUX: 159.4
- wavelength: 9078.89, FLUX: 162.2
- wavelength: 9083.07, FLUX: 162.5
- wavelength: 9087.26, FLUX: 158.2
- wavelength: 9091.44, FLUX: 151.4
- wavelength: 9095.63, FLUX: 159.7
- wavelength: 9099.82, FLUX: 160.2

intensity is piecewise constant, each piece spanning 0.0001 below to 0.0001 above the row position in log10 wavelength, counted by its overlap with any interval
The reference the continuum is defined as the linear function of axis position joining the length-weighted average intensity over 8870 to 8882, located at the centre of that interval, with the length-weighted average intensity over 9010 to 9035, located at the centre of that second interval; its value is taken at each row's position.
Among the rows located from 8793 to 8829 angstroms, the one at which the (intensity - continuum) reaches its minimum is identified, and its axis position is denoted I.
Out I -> 8807.10 angstroms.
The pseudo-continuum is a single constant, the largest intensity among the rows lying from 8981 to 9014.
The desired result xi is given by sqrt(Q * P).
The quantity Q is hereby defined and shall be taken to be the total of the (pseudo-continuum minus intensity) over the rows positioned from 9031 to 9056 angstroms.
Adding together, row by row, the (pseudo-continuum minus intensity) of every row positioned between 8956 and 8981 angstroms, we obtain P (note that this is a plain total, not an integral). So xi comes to 20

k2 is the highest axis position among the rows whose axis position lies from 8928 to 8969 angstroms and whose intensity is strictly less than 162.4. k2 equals 8966.70 angstroms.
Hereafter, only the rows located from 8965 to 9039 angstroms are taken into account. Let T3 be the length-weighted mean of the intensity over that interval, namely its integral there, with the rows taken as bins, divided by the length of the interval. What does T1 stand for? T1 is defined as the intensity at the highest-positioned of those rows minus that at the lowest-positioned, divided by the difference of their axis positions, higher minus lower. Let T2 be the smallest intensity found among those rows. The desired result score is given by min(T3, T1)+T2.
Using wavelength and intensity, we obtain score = 153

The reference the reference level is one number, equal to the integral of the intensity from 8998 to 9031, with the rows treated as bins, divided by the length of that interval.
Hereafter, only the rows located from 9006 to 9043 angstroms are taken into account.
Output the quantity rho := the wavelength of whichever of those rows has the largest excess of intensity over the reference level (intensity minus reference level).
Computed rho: 9008.09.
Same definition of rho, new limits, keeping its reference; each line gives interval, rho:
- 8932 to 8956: 8946.08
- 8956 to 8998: 8987.37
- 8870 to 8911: 8888.59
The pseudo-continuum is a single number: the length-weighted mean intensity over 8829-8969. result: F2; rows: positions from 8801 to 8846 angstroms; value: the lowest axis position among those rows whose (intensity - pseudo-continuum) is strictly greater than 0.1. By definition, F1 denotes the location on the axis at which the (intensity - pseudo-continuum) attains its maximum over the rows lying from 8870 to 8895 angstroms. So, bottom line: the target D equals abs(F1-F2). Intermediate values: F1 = 8888.59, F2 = 8831.47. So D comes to 57.1 angstroms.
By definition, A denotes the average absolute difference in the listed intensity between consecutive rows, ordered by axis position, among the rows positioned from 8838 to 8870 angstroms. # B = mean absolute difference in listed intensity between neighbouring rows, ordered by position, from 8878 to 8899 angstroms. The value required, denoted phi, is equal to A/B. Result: 1.0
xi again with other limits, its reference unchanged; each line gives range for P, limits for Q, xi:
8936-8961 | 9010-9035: 31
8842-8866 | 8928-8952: 18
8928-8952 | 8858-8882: 25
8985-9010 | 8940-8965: 15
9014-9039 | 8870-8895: 31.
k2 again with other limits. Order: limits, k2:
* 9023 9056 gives 9037.18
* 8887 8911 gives 8900.88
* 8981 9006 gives 8999.80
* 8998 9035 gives 9033.02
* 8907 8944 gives 8941.96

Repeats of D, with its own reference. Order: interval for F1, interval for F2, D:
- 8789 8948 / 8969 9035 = 151.8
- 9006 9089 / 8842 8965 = 164.4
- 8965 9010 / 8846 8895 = 160.3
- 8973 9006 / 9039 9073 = 37.4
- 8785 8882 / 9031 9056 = 205.8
